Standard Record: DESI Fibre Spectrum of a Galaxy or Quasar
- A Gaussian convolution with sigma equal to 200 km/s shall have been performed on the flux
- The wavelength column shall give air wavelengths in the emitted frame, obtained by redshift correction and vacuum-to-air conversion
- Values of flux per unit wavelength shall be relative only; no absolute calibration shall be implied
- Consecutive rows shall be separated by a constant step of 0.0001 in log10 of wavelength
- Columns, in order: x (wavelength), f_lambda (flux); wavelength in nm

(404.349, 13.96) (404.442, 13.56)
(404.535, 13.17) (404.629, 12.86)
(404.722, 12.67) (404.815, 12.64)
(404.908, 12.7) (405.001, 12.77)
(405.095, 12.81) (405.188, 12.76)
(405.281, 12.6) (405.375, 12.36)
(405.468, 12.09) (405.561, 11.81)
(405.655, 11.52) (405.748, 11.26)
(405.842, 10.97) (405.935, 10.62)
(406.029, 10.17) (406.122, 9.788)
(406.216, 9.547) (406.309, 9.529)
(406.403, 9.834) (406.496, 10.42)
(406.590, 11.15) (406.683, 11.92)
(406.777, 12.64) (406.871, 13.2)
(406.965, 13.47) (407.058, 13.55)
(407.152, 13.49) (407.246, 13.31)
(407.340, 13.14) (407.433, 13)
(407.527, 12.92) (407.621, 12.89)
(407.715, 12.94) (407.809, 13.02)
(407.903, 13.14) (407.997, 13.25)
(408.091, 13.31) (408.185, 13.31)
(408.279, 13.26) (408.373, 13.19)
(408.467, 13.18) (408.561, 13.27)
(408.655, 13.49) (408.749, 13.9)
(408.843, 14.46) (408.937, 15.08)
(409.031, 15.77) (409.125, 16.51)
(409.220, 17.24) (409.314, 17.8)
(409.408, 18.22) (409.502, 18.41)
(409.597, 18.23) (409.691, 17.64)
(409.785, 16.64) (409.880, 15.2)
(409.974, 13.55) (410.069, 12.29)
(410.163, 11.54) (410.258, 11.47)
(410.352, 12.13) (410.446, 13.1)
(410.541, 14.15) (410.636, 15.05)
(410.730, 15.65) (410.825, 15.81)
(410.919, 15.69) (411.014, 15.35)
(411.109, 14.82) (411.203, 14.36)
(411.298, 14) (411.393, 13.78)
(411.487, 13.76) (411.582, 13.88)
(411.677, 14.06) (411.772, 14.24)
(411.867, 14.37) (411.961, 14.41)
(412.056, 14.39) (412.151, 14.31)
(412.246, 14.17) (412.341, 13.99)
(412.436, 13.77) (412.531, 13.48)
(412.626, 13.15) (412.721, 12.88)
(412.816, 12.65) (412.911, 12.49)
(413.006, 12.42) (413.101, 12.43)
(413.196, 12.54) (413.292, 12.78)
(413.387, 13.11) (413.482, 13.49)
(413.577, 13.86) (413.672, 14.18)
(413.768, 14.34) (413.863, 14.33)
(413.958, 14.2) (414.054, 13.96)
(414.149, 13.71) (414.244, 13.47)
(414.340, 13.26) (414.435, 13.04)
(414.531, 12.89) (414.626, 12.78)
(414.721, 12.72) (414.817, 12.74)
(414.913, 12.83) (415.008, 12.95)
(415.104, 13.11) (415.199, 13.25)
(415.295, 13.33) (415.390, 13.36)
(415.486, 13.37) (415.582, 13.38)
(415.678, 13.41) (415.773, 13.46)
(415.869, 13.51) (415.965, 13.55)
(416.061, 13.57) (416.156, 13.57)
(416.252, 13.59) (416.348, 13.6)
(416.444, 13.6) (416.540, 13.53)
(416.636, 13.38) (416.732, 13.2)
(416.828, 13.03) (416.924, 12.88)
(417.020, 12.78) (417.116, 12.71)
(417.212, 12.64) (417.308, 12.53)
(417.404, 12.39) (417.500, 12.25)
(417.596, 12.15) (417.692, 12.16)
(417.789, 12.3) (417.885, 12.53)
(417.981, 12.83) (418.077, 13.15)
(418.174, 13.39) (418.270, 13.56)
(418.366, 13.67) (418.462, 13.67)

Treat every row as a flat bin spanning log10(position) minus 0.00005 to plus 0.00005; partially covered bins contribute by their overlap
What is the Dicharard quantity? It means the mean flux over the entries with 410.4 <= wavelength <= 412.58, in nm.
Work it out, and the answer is 14.4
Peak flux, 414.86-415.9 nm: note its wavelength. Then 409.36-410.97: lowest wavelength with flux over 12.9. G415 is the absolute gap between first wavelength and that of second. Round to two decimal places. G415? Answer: 6.46 nm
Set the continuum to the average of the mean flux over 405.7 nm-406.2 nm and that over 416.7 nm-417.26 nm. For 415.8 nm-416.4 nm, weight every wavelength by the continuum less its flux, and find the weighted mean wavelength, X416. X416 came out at 416.11 nm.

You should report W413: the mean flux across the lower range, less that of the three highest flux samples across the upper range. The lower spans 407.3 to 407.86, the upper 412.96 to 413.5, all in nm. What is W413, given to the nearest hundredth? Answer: -0.14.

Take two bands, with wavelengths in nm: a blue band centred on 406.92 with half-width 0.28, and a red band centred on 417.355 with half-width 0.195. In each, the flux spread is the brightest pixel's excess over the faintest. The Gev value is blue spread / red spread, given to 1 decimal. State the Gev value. 4.2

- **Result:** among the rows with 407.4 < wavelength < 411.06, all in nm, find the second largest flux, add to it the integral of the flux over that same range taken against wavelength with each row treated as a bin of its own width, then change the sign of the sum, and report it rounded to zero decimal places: -71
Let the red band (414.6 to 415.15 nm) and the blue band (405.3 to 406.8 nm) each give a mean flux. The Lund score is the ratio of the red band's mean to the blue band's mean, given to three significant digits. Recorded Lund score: 1.17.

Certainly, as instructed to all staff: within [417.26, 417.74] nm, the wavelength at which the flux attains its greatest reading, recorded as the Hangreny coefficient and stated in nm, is 417.308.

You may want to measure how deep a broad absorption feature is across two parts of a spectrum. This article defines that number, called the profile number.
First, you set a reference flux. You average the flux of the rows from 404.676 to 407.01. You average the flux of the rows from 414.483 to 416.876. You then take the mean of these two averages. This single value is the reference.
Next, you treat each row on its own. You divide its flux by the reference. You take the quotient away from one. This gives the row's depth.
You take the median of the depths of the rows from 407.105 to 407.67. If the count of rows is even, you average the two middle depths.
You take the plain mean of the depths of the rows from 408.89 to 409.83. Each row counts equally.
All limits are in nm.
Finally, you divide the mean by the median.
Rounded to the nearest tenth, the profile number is 7.7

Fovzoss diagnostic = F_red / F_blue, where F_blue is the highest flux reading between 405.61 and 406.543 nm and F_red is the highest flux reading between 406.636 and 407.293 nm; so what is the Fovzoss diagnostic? 1.2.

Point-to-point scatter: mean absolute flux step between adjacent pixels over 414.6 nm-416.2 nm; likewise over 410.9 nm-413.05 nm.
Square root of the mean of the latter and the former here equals 0.36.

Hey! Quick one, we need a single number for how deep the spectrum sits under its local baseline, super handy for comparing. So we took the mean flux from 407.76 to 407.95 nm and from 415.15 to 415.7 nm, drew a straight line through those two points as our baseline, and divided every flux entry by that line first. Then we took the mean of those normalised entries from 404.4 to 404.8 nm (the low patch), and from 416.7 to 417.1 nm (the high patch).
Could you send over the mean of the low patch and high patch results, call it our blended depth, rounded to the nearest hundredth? 0.99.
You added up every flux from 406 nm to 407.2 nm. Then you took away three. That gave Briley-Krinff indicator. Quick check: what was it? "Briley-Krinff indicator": 146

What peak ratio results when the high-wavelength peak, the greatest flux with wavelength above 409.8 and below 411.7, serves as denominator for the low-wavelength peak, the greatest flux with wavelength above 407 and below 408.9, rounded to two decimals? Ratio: 0.91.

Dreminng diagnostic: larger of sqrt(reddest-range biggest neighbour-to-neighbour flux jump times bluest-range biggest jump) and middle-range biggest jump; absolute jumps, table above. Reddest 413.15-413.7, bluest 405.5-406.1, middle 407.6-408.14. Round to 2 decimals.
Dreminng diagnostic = 0.41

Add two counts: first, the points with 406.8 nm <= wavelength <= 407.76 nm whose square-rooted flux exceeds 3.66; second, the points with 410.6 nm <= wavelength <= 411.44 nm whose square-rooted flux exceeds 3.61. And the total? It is 12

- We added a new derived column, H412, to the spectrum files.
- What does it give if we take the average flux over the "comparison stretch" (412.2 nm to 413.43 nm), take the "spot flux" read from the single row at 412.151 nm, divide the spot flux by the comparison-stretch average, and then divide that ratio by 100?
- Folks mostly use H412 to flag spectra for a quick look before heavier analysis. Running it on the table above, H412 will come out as 0.0110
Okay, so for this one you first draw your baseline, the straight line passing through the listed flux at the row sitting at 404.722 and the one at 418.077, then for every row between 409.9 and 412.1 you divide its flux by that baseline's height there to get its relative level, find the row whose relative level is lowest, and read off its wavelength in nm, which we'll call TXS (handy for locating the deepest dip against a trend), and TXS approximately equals 410.258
